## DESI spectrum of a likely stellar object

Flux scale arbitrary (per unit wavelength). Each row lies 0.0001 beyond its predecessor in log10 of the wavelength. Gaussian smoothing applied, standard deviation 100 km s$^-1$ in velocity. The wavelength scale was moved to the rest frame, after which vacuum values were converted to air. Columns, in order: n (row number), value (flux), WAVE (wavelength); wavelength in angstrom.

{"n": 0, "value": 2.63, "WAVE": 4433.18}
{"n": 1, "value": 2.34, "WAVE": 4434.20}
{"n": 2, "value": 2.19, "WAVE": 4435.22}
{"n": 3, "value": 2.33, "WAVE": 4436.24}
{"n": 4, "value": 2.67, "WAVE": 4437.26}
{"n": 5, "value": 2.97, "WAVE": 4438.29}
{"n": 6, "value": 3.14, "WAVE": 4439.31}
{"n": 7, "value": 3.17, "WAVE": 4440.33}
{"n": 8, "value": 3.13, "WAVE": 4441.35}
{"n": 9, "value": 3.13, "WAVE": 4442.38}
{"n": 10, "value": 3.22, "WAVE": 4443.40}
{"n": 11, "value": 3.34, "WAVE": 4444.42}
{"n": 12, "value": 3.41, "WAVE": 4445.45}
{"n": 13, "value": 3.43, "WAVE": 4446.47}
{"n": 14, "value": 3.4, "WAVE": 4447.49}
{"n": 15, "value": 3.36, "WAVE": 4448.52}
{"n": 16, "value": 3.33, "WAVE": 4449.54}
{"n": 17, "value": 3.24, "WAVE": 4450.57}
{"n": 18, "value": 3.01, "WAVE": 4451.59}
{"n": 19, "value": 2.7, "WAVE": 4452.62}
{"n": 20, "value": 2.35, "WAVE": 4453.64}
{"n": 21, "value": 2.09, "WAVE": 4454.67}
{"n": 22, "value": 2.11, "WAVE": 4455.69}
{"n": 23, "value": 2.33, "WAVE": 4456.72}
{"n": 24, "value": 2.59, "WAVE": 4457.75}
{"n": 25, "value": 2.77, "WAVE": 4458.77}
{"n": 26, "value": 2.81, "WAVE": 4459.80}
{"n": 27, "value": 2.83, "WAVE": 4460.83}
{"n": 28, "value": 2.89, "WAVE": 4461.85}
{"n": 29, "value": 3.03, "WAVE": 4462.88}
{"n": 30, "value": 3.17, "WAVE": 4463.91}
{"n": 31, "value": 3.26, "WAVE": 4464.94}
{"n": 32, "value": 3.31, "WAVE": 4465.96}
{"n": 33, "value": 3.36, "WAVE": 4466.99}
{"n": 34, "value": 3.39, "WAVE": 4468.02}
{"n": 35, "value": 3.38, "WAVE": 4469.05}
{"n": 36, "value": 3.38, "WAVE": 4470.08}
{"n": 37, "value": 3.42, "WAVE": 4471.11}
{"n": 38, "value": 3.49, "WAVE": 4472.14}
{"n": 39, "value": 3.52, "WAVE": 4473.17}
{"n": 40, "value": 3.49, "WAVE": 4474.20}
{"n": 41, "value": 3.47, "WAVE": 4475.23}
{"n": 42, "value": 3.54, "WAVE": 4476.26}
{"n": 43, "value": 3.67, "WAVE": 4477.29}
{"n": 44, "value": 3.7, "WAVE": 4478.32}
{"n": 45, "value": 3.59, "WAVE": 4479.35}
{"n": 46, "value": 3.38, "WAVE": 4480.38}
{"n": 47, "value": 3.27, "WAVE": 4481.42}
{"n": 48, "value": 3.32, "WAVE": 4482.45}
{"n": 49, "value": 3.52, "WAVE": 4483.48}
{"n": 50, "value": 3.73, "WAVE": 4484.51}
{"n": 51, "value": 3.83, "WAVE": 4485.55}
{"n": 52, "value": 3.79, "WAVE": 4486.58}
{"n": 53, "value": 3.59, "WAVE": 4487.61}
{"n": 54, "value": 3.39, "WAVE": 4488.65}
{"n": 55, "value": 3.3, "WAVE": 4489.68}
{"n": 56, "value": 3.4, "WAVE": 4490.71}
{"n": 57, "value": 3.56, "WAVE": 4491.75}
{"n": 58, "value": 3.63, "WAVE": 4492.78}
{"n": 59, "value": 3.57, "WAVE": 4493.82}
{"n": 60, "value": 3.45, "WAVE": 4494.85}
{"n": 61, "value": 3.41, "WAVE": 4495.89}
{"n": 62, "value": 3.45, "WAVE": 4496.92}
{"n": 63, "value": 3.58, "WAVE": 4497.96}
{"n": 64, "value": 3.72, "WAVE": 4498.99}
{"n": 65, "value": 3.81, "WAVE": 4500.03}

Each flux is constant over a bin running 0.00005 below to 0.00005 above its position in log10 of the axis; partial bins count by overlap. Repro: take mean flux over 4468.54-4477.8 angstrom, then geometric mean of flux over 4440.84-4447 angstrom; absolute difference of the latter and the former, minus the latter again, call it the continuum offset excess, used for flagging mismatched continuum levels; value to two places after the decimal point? -3.06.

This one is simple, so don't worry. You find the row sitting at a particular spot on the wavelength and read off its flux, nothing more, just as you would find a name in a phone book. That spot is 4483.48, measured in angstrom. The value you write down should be 3.52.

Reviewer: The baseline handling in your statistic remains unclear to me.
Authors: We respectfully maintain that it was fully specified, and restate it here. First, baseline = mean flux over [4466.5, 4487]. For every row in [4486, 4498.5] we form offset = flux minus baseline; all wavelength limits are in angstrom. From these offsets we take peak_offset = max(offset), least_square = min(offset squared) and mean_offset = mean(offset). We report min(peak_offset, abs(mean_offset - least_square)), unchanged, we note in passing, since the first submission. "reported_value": 0.00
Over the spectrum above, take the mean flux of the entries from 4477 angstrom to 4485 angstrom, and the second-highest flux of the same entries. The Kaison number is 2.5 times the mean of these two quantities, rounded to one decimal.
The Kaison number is 9.0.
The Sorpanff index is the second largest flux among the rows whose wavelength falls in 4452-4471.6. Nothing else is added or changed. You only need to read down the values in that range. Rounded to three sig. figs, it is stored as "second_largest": 3.39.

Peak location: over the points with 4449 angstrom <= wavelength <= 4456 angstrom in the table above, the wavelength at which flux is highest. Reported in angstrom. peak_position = 4449.54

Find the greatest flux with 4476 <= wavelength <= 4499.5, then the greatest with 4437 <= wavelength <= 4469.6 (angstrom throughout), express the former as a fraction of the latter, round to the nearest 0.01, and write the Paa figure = 1.12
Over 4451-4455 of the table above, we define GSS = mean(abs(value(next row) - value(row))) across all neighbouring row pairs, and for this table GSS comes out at 0.31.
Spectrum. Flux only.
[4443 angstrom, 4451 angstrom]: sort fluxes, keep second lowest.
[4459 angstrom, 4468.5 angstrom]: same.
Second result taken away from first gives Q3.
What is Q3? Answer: 0.41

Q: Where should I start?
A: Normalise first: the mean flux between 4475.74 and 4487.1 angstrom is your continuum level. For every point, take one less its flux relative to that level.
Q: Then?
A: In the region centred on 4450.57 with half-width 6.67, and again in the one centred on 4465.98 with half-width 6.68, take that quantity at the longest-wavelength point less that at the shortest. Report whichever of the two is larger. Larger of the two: 0.28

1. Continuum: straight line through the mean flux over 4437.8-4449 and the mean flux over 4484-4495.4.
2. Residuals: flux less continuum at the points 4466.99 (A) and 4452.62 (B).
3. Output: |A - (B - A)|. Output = 0.51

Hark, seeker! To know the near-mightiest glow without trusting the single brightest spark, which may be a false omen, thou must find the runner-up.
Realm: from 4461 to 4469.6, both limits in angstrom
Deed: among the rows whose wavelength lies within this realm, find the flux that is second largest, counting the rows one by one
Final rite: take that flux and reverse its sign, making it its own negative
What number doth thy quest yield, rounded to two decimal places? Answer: -3.38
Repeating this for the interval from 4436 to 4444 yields -3.17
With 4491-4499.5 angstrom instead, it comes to -3.63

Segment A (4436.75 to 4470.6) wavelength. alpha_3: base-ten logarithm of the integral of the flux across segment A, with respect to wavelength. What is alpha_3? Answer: 2.01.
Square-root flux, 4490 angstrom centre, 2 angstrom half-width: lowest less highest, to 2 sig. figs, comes -0.070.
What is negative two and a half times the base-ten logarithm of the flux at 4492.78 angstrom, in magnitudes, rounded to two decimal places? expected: -1.40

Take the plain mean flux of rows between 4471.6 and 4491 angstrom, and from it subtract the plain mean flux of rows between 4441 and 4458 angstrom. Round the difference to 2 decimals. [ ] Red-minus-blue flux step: 0.57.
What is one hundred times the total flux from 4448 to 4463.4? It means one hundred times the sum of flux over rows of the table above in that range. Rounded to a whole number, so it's 4144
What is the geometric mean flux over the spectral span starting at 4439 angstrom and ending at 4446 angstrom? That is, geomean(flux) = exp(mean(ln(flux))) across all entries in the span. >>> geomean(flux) 3.22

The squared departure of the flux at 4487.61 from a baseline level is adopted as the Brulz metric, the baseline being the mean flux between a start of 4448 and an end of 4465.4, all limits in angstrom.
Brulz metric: 0.60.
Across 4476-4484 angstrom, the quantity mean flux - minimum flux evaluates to 0.229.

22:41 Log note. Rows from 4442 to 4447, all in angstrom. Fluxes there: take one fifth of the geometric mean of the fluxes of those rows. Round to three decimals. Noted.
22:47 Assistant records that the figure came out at 0.661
